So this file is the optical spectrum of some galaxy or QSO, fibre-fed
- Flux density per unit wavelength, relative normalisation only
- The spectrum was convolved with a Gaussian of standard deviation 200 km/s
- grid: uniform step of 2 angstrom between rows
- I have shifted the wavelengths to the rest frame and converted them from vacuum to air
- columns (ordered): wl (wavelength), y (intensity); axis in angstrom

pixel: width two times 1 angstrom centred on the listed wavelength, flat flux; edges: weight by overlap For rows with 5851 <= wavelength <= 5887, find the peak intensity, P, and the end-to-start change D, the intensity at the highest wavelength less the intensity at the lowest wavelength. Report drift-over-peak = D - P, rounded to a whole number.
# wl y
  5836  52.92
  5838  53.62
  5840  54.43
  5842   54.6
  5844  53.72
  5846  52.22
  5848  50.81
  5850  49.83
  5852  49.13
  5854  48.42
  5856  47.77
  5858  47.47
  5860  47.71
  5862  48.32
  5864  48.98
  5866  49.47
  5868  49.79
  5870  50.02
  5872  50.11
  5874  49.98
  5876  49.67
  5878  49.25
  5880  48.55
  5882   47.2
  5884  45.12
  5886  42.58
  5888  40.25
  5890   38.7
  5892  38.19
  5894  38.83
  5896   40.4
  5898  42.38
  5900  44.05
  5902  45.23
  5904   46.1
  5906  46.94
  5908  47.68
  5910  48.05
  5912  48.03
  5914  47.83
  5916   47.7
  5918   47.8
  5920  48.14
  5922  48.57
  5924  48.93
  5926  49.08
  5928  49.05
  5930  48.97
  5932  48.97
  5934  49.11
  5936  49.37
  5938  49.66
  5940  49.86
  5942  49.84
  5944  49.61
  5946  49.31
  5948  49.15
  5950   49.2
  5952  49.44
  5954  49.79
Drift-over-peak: -57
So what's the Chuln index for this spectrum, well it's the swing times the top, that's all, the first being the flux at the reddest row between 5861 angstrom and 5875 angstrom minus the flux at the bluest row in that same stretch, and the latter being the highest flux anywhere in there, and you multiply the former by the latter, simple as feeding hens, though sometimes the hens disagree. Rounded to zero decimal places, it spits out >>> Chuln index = 83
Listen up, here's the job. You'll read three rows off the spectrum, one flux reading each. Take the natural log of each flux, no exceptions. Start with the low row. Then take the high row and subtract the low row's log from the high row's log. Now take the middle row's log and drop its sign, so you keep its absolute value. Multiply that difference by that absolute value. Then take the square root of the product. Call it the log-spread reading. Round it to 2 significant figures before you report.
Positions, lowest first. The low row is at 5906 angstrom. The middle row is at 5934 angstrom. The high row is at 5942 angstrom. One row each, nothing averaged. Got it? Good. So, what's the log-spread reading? 0.48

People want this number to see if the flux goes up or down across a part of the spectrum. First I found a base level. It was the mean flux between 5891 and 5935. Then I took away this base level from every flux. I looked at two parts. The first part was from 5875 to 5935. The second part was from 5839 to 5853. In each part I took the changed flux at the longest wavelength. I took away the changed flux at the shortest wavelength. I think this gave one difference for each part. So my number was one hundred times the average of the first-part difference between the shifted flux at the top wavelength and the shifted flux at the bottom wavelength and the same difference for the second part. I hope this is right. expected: -293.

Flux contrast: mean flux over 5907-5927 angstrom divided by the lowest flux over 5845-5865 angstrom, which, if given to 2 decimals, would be 1.01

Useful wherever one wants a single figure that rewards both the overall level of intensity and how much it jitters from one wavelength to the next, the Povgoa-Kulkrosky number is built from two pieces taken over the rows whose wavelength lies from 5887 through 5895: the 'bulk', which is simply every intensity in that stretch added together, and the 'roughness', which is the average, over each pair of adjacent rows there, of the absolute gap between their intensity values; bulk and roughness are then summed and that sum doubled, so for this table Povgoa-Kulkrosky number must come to 314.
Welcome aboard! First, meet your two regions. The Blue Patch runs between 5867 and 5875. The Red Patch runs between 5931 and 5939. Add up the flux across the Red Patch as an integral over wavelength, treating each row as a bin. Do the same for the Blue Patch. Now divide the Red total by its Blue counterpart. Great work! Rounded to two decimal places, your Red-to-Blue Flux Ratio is 0.99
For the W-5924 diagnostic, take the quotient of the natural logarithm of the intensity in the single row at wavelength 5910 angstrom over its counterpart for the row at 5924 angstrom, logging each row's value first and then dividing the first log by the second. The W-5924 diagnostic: 1.00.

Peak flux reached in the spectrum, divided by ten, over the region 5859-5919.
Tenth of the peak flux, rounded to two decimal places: 5.01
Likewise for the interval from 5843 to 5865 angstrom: 5.37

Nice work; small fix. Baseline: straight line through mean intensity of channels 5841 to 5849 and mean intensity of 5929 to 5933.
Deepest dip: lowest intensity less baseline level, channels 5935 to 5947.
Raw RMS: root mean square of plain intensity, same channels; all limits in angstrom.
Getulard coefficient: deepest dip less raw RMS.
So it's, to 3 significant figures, -49.0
